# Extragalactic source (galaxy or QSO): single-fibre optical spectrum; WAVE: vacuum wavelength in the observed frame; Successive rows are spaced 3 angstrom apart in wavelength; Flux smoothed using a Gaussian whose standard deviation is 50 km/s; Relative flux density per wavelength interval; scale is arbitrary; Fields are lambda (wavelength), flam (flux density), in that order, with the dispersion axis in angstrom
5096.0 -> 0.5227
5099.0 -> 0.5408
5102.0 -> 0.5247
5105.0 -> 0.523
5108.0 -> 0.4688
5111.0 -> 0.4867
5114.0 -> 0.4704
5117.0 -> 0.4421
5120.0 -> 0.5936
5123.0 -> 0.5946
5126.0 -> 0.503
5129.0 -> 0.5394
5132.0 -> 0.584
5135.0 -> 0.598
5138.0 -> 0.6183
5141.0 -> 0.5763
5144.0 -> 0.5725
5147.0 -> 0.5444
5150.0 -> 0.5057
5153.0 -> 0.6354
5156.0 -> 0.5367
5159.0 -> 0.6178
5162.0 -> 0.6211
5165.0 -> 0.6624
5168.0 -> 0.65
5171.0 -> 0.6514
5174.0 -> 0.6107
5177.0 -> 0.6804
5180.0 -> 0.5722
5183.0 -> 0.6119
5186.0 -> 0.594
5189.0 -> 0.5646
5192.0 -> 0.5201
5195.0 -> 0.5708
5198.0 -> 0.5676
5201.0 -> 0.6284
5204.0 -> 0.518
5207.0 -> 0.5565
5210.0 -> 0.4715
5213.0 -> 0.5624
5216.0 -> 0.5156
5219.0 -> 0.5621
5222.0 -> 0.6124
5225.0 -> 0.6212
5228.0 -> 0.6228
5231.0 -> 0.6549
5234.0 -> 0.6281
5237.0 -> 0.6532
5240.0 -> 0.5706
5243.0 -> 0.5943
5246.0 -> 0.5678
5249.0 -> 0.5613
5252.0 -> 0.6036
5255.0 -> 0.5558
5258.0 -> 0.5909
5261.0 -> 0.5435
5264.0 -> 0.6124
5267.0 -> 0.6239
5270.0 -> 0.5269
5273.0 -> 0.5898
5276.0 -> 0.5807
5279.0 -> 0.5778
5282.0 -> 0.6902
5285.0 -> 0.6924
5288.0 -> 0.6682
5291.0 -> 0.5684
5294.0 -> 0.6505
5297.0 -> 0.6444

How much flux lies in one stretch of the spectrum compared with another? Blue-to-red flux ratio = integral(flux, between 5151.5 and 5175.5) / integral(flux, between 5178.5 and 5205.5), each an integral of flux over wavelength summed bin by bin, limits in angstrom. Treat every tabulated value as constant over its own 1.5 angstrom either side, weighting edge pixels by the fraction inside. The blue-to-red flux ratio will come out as 1.0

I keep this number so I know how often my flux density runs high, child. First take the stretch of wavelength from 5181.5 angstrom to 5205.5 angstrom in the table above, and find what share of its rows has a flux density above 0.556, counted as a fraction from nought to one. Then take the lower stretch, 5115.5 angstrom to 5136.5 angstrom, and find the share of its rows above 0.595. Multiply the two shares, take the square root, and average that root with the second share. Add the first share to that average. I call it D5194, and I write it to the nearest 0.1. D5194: 1.0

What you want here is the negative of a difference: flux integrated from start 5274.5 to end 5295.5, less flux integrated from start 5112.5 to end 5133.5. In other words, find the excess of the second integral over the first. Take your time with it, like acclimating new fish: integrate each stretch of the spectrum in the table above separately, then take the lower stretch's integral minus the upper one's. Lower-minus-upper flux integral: -2.1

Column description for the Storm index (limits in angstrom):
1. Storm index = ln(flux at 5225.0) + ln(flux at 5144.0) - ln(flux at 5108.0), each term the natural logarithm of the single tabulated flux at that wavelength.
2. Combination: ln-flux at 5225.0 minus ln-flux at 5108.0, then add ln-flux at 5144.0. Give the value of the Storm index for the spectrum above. -0.28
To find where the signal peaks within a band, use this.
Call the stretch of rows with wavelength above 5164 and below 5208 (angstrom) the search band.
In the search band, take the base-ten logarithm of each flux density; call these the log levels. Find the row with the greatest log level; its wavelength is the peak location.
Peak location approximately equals 5177.0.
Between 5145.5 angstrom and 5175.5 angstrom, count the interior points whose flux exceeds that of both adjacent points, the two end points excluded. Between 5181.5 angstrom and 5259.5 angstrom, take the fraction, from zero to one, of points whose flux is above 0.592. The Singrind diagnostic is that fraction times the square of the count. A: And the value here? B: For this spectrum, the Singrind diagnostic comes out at 3.8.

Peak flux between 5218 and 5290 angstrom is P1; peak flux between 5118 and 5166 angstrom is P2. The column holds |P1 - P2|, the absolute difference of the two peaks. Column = 0.0300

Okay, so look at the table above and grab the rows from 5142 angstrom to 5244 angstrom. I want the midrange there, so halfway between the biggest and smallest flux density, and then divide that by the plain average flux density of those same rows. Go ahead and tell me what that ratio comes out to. 0.976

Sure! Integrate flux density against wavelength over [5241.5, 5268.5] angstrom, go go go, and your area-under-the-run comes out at 15.8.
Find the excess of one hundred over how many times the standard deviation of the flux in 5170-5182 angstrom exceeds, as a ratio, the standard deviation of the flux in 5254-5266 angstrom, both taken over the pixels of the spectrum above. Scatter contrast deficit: 98.5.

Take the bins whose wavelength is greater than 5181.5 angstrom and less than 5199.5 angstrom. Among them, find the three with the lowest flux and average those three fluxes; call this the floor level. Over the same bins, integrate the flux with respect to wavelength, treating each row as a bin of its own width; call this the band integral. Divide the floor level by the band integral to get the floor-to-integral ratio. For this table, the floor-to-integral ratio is 0.054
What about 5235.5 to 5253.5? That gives 0.053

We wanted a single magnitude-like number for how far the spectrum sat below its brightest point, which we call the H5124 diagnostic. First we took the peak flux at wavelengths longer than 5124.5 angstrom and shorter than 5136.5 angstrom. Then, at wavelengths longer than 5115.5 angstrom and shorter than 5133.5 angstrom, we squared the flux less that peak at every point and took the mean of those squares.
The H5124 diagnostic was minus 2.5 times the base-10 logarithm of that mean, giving 5.5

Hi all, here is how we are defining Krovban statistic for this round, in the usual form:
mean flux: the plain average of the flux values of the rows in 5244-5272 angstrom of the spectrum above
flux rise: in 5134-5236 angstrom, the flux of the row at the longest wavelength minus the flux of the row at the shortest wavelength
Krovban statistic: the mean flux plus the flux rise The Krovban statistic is 0.61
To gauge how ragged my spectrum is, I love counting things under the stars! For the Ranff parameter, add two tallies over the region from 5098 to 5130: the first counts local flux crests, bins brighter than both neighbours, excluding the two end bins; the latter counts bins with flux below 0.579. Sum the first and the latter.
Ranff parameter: 11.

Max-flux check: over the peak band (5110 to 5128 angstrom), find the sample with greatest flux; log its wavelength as 5123.0 angstrom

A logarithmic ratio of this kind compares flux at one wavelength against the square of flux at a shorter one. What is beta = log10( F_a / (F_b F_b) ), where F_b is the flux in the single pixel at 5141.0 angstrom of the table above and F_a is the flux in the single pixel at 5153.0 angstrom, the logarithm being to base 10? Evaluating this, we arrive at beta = 0.28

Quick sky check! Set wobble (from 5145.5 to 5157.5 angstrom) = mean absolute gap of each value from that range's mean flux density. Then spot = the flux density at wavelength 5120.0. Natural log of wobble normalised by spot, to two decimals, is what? -2.70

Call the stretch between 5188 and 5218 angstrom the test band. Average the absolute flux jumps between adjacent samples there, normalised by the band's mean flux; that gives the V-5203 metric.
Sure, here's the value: 0.11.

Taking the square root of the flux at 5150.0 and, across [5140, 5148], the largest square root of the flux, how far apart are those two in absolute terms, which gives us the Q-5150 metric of 0.048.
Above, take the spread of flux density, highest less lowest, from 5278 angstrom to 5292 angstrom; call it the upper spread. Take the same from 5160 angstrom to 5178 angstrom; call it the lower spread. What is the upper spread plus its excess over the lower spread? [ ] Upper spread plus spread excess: 0.178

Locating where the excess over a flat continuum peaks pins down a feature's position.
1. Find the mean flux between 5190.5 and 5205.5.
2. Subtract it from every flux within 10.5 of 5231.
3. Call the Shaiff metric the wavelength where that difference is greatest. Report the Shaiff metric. 5231.0 angstrom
